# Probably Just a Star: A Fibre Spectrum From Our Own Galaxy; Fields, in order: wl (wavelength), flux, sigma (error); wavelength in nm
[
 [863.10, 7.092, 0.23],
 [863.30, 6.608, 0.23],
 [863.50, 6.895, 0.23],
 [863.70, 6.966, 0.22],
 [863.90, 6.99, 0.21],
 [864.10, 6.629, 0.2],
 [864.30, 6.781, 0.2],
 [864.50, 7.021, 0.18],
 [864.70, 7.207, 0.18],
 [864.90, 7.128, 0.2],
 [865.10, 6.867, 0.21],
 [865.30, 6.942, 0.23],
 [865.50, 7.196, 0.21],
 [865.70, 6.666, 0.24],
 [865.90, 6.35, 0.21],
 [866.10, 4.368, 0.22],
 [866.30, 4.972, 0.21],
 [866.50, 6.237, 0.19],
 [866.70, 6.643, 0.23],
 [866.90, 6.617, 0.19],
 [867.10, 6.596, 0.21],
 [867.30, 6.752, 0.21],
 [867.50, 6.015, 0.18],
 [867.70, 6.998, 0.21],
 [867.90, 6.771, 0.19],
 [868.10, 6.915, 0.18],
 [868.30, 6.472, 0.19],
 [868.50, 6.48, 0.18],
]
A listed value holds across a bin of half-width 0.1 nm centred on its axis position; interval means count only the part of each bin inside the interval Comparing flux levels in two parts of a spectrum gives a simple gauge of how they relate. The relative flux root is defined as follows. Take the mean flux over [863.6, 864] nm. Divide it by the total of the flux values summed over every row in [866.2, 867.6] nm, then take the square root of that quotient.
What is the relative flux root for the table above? 0.399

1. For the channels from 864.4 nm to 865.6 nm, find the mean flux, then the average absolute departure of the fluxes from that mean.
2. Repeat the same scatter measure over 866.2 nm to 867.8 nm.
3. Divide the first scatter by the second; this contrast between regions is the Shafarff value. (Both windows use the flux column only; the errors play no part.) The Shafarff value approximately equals 0.25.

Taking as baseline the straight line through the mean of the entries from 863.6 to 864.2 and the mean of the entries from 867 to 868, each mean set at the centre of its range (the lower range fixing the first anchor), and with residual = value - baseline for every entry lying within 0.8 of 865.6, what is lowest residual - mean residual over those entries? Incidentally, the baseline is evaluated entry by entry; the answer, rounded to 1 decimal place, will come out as -1.9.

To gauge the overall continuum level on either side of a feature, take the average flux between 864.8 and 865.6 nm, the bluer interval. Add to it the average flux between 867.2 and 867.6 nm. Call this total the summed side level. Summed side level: 13.4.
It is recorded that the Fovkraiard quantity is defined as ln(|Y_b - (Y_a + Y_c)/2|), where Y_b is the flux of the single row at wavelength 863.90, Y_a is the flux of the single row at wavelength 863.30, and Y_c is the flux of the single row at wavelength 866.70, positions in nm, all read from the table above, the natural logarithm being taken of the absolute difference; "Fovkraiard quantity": -1.0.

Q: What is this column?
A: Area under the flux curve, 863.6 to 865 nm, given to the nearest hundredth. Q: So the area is 9.74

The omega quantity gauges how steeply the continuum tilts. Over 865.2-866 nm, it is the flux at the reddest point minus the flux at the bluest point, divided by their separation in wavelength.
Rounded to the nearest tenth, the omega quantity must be -1.0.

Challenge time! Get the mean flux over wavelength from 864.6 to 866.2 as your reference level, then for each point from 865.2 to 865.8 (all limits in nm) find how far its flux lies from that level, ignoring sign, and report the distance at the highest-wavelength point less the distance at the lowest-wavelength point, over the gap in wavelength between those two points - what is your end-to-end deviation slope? -0.7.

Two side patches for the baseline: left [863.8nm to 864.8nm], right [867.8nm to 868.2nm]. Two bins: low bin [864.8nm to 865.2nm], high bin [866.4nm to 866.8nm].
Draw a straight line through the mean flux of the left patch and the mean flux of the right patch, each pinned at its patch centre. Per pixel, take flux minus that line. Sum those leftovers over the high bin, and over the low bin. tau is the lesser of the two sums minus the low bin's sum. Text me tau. -1.04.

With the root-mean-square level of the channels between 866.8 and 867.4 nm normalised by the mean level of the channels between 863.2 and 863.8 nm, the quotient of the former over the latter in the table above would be 0.98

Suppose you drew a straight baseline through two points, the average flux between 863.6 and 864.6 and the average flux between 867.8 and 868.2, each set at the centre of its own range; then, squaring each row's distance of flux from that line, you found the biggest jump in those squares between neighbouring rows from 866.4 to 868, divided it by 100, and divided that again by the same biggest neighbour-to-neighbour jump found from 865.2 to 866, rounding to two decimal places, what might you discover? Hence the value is 0.03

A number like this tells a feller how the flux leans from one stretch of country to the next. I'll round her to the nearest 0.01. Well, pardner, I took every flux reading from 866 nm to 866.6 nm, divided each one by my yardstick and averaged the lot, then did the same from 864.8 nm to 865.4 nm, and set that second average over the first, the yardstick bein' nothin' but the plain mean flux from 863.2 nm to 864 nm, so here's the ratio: 1.34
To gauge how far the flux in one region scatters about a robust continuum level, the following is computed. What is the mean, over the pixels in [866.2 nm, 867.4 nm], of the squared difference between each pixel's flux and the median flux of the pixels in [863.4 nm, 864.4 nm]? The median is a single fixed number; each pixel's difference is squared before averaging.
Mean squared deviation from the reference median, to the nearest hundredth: 0.73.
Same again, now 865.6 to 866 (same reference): 0.17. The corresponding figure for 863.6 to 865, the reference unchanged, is 0.04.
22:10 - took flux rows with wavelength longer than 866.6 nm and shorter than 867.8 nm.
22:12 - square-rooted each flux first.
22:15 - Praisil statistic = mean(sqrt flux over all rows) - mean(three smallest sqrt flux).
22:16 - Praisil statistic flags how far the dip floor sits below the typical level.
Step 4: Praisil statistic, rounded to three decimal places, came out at 0.038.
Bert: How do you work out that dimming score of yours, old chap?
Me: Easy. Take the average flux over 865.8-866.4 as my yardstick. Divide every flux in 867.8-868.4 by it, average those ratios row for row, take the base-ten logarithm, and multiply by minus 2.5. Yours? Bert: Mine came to -0.27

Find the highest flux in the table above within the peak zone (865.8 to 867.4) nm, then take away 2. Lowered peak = 4.75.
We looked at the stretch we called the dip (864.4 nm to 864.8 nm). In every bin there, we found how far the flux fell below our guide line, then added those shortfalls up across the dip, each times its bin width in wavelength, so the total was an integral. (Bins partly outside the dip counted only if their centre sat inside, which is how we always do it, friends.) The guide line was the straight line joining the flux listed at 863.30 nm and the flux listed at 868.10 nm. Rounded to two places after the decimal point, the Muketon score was -0.17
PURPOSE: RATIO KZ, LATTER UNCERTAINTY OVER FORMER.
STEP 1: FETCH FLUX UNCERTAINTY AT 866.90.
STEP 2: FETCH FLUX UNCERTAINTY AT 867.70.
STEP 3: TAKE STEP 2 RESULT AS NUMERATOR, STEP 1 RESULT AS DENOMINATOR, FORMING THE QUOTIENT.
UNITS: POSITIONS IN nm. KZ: 1.11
